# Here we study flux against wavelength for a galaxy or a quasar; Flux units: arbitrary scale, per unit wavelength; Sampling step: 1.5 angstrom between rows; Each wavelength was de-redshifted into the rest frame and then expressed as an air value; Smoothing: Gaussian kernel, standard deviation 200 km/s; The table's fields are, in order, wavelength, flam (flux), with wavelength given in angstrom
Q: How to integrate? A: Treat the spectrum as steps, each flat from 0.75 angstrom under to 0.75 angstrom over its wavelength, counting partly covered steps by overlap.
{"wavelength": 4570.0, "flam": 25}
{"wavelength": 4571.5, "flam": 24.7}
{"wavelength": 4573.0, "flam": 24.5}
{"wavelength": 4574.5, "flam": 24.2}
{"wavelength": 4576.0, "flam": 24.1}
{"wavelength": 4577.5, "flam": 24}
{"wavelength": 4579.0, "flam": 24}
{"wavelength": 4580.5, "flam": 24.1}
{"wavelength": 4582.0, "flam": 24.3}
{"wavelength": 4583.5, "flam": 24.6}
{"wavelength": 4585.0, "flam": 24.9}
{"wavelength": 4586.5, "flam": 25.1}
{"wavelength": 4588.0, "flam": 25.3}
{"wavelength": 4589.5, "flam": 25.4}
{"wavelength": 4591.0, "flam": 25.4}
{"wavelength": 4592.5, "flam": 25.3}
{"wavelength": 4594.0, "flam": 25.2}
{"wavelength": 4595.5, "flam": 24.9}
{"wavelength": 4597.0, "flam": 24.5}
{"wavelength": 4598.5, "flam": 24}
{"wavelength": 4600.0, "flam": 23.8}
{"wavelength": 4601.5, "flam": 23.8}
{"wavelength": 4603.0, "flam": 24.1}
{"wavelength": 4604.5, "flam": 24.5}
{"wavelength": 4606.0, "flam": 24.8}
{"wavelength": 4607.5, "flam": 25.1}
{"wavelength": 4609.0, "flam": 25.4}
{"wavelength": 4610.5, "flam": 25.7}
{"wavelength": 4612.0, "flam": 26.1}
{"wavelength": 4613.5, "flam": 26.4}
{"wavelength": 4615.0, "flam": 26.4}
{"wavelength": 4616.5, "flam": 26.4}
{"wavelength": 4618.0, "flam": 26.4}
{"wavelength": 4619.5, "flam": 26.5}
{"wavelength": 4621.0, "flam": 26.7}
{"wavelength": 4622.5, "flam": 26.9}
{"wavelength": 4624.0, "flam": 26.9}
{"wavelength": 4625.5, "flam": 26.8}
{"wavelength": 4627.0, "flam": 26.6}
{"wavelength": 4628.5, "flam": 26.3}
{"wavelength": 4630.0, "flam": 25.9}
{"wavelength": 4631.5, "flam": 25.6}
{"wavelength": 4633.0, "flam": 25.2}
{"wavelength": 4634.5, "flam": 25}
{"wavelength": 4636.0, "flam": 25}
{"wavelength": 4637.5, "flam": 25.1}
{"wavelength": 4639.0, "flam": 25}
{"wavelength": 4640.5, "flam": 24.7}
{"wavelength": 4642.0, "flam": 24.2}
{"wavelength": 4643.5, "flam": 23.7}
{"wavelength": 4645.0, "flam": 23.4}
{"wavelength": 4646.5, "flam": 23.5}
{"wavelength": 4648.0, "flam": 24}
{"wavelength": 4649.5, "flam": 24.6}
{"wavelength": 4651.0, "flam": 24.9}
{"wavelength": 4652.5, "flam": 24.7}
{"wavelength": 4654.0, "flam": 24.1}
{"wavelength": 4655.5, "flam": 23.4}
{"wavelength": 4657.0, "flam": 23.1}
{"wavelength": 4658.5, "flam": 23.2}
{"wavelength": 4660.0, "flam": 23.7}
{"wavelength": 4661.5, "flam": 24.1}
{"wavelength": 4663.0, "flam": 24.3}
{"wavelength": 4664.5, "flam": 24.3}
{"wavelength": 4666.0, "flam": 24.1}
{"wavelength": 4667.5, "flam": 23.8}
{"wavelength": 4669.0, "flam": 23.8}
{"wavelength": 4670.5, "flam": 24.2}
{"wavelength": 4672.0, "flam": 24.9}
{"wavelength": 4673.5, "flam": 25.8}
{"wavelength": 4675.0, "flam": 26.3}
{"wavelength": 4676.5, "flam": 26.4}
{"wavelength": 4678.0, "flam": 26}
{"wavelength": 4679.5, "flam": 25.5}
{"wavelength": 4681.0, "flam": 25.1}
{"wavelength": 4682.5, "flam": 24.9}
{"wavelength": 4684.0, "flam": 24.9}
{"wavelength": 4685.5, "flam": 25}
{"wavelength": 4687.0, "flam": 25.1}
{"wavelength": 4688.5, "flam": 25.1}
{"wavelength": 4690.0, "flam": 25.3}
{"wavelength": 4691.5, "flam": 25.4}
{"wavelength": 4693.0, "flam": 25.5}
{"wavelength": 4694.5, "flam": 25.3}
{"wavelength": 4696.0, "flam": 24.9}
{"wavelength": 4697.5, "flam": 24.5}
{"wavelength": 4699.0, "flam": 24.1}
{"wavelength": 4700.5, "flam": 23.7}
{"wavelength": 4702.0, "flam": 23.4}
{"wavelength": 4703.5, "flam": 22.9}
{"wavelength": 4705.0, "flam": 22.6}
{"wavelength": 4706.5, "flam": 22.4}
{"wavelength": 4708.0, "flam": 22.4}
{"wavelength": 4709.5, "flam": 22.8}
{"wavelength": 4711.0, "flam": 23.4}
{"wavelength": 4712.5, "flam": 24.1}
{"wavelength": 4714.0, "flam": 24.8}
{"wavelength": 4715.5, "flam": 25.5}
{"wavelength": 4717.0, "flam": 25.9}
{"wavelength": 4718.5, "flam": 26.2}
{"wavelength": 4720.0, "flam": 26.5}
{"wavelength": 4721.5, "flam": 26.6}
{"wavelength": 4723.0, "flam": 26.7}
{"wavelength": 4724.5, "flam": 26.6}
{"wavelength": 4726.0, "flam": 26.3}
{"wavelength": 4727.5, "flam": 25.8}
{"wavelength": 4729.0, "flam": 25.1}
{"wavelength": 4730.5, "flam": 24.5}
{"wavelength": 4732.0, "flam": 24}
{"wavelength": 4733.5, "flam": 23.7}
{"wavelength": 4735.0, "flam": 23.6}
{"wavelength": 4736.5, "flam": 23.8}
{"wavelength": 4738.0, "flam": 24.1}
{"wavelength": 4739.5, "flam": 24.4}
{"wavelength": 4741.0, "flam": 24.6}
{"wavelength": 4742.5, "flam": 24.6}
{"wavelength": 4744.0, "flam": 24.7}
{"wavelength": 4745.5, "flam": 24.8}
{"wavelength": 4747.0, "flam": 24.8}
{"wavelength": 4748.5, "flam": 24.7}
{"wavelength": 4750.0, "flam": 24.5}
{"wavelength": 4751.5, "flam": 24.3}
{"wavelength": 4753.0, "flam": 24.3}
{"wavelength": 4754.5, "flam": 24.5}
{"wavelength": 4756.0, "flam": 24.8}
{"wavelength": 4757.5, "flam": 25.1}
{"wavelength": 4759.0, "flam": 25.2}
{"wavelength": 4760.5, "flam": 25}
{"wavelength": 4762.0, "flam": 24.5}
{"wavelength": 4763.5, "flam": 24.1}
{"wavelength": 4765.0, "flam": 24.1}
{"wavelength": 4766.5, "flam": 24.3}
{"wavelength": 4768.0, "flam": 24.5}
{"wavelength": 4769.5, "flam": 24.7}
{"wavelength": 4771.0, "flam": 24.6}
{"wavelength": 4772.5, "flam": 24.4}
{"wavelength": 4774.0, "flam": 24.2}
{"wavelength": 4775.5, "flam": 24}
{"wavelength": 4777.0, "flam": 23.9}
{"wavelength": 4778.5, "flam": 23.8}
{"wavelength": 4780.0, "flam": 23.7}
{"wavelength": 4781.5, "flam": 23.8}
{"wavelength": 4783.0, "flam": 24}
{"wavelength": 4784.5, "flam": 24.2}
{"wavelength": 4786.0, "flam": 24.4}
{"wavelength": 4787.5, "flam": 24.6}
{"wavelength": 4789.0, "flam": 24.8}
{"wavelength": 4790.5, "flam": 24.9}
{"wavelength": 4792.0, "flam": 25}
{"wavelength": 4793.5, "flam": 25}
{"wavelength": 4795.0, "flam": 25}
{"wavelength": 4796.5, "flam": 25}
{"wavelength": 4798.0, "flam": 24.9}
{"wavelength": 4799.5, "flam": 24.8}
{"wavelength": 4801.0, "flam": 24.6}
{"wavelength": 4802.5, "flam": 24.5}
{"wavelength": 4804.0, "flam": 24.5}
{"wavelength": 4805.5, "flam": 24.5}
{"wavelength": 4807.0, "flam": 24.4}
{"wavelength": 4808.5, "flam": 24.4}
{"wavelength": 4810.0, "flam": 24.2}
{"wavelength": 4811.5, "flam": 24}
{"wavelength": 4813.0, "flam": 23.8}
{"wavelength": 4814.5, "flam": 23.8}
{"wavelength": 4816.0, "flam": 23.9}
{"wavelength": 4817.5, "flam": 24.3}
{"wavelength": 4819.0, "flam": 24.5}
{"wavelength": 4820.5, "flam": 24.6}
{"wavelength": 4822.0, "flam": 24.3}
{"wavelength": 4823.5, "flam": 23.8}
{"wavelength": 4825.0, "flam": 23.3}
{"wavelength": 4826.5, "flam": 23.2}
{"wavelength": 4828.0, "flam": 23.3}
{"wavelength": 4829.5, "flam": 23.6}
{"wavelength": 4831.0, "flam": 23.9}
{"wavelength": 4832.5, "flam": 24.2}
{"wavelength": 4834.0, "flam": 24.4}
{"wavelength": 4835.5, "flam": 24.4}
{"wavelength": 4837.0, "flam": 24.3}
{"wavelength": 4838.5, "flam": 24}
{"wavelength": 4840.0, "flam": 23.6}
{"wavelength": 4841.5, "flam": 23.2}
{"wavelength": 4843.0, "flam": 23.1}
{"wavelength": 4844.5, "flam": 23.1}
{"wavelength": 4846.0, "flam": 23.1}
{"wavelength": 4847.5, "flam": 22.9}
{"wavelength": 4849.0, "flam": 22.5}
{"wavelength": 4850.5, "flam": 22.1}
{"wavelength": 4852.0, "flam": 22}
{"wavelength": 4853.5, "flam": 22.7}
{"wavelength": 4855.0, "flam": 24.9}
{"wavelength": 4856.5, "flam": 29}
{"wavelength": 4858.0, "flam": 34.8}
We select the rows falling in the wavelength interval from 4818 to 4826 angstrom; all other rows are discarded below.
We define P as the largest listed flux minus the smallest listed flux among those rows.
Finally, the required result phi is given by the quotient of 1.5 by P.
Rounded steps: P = 1.3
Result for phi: 1.2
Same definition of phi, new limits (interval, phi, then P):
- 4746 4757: 3.0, 0.5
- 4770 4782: 1.7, 0.9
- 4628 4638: 1.2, 1.3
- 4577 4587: 1.4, 1.1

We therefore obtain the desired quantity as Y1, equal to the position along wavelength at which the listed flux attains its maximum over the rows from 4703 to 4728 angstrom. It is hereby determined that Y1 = 4723.0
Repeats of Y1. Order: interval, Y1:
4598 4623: 4622.5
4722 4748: 4723.0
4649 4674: 4673.5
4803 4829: 4820.5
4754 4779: 4759.0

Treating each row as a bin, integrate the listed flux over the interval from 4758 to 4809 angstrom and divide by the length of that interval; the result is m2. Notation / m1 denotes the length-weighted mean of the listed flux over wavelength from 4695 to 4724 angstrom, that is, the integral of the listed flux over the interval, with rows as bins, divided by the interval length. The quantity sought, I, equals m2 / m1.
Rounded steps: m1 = 24.4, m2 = 24.5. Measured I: 1.00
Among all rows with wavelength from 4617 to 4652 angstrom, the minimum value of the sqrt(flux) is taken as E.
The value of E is 4.84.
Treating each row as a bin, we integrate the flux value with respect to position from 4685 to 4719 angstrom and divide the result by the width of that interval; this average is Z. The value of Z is 24.3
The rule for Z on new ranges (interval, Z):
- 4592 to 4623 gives 25.4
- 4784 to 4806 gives 24.7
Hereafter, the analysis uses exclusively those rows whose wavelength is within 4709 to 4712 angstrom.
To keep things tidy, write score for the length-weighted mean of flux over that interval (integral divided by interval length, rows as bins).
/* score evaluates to 23.2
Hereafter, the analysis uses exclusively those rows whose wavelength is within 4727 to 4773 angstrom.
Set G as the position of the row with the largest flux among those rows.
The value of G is 4727.5 angstrom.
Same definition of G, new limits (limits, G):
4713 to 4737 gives 4723.0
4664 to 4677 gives 4676.5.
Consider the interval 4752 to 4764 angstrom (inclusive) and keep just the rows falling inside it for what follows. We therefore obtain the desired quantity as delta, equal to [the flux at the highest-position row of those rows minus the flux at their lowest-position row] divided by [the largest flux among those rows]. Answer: -0.01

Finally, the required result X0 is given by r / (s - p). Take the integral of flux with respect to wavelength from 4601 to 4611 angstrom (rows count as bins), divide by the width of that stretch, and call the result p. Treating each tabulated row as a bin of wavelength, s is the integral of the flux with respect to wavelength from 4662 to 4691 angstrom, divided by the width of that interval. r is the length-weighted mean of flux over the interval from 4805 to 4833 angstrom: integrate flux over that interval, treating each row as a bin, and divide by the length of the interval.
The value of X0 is 113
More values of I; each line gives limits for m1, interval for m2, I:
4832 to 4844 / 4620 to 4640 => 1.09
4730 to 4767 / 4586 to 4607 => 1.01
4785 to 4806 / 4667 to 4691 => 1.02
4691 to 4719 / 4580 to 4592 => 1.03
